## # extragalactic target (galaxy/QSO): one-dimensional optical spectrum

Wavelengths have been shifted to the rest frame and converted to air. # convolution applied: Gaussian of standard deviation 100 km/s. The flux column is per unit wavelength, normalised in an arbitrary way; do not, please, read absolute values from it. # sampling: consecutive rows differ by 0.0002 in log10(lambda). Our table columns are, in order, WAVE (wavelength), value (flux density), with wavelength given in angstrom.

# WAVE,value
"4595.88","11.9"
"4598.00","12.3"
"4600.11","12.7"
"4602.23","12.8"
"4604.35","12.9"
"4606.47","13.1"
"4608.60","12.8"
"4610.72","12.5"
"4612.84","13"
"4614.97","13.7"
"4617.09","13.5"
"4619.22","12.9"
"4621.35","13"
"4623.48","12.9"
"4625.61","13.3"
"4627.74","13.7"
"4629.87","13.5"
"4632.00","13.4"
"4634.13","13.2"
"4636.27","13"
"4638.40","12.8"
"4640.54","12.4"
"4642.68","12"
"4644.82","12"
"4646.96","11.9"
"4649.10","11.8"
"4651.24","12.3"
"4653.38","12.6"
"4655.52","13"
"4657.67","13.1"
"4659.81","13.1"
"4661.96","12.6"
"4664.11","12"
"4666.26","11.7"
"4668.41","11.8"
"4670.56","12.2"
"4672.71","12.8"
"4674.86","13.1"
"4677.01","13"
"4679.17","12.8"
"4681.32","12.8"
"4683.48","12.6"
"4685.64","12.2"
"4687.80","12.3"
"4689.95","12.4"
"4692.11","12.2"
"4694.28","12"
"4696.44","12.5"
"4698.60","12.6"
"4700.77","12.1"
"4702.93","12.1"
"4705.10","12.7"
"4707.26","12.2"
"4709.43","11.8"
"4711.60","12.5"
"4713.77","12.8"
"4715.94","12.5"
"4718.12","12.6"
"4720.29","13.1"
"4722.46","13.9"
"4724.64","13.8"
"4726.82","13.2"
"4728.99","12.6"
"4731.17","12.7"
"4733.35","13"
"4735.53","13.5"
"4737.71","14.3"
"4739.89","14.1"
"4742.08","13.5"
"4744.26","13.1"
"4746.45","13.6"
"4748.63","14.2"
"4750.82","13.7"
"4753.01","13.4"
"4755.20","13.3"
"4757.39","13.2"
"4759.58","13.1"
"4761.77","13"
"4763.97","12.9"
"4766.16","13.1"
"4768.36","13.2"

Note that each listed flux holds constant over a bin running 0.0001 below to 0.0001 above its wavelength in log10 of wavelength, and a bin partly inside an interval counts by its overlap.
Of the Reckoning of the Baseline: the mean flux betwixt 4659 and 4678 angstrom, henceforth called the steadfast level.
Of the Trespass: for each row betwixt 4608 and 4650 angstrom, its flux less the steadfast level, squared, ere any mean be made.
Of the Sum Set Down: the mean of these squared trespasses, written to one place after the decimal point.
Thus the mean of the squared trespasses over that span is 0.5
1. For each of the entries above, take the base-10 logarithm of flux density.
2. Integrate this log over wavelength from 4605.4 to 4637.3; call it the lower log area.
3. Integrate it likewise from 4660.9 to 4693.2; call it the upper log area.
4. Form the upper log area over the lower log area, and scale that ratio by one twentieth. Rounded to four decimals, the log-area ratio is 0.0495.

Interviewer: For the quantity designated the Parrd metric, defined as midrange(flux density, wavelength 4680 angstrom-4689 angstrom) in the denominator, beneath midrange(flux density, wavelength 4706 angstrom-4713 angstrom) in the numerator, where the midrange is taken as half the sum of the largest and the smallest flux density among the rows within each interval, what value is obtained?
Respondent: 0.97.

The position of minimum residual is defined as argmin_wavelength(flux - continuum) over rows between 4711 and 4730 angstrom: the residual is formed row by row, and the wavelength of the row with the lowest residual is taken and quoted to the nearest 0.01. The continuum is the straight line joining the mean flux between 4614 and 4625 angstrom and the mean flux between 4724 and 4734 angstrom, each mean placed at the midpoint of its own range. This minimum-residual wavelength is 4711.60 angstrom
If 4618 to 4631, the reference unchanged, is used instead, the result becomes 4619.22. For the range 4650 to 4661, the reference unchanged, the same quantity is 4651.24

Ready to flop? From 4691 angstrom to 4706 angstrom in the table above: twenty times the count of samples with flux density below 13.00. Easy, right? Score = 140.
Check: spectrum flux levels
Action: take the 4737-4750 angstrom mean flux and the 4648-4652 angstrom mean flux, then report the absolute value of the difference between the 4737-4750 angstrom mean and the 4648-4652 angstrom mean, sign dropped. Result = 1.7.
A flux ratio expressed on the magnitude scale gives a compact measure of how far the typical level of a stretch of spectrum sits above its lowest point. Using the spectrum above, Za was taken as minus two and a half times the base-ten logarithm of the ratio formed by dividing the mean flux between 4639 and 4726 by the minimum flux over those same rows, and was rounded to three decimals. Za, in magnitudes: -0.072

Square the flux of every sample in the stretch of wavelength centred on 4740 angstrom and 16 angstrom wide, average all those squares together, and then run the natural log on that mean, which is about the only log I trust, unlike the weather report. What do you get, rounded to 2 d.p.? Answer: 5.22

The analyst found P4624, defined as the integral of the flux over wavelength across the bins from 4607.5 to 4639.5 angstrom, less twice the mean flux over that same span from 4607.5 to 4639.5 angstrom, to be 394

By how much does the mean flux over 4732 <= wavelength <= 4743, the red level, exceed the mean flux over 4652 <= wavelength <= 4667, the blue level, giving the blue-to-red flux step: 1.1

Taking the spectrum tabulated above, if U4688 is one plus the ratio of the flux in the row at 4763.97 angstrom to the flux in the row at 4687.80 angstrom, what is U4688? 2.05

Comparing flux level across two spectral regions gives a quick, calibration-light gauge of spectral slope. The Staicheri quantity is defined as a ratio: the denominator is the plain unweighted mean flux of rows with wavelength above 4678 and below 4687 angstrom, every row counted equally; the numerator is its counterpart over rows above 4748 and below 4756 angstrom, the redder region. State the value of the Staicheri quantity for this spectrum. 1.08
